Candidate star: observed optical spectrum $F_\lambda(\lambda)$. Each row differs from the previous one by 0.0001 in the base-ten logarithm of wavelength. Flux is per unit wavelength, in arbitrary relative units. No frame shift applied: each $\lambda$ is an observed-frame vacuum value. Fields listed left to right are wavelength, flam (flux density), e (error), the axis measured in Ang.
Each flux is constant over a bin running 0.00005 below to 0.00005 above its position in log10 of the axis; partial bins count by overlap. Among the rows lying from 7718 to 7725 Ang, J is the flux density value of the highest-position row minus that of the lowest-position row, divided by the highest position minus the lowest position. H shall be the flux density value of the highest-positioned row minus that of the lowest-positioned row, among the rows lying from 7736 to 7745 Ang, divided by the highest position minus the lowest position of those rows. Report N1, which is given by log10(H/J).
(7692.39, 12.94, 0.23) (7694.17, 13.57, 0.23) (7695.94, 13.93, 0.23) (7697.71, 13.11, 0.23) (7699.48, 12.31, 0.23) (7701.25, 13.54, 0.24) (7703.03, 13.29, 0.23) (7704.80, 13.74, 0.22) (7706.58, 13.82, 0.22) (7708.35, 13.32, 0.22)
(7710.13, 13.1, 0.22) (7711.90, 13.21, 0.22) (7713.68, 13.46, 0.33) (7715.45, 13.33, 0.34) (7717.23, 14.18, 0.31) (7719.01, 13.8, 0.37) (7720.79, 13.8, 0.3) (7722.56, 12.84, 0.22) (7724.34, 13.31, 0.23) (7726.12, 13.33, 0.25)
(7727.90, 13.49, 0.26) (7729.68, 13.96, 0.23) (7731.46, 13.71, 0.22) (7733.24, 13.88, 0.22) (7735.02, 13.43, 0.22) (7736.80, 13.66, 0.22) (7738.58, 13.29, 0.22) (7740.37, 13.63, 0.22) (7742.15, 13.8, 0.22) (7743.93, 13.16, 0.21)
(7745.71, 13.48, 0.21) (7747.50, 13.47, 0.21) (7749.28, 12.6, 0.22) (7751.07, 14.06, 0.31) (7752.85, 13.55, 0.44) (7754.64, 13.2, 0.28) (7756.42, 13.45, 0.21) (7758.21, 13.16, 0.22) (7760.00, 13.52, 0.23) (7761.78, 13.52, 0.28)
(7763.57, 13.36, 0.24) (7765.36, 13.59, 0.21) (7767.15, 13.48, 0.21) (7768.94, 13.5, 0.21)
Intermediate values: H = -0.07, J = -0.092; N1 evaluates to -0.12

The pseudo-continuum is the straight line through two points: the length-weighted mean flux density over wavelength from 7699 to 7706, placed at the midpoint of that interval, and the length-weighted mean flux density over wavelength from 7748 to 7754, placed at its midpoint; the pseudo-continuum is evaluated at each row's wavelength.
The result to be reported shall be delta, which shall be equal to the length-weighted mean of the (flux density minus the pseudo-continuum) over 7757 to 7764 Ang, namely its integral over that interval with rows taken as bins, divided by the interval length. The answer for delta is -0.02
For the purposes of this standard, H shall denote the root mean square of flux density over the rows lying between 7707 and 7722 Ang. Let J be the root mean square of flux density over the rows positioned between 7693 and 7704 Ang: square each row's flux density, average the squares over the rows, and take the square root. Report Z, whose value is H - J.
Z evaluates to 0.2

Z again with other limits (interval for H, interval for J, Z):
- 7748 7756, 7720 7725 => 0.0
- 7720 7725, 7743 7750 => 0.1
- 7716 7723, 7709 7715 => 0.4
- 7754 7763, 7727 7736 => -0.3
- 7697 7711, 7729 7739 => -0.4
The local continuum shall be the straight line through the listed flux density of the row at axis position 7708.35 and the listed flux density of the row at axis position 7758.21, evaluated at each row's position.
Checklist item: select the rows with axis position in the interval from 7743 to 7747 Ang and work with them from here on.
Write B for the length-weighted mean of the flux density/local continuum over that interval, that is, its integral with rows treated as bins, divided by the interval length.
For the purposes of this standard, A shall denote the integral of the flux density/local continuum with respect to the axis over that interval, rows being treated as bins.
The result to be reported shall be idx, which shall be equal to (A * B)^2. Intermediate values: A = 4.04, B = 1.01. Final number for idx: 16.7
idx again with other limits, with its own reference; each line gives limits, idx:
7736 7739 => 9.8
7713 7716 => 9.3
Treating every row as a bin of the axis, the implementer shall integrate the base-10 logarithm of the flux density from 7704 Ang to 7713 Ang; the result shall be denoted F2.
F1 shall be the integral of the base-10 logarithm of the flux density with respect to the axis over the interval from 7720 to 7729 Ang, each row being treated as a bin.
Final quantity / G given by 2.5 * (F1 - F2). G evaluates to -0.03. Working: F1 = 10.1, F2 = 10.1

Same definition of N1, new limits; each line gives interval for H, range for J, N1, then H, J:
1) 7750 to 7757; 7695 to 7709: 0.37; -0.11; -0.049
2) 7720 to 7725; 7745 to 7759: 0.73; -0.14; -0.026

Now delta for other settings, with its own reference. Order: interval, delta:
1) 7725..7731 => 0.24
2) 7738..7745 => 0.10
